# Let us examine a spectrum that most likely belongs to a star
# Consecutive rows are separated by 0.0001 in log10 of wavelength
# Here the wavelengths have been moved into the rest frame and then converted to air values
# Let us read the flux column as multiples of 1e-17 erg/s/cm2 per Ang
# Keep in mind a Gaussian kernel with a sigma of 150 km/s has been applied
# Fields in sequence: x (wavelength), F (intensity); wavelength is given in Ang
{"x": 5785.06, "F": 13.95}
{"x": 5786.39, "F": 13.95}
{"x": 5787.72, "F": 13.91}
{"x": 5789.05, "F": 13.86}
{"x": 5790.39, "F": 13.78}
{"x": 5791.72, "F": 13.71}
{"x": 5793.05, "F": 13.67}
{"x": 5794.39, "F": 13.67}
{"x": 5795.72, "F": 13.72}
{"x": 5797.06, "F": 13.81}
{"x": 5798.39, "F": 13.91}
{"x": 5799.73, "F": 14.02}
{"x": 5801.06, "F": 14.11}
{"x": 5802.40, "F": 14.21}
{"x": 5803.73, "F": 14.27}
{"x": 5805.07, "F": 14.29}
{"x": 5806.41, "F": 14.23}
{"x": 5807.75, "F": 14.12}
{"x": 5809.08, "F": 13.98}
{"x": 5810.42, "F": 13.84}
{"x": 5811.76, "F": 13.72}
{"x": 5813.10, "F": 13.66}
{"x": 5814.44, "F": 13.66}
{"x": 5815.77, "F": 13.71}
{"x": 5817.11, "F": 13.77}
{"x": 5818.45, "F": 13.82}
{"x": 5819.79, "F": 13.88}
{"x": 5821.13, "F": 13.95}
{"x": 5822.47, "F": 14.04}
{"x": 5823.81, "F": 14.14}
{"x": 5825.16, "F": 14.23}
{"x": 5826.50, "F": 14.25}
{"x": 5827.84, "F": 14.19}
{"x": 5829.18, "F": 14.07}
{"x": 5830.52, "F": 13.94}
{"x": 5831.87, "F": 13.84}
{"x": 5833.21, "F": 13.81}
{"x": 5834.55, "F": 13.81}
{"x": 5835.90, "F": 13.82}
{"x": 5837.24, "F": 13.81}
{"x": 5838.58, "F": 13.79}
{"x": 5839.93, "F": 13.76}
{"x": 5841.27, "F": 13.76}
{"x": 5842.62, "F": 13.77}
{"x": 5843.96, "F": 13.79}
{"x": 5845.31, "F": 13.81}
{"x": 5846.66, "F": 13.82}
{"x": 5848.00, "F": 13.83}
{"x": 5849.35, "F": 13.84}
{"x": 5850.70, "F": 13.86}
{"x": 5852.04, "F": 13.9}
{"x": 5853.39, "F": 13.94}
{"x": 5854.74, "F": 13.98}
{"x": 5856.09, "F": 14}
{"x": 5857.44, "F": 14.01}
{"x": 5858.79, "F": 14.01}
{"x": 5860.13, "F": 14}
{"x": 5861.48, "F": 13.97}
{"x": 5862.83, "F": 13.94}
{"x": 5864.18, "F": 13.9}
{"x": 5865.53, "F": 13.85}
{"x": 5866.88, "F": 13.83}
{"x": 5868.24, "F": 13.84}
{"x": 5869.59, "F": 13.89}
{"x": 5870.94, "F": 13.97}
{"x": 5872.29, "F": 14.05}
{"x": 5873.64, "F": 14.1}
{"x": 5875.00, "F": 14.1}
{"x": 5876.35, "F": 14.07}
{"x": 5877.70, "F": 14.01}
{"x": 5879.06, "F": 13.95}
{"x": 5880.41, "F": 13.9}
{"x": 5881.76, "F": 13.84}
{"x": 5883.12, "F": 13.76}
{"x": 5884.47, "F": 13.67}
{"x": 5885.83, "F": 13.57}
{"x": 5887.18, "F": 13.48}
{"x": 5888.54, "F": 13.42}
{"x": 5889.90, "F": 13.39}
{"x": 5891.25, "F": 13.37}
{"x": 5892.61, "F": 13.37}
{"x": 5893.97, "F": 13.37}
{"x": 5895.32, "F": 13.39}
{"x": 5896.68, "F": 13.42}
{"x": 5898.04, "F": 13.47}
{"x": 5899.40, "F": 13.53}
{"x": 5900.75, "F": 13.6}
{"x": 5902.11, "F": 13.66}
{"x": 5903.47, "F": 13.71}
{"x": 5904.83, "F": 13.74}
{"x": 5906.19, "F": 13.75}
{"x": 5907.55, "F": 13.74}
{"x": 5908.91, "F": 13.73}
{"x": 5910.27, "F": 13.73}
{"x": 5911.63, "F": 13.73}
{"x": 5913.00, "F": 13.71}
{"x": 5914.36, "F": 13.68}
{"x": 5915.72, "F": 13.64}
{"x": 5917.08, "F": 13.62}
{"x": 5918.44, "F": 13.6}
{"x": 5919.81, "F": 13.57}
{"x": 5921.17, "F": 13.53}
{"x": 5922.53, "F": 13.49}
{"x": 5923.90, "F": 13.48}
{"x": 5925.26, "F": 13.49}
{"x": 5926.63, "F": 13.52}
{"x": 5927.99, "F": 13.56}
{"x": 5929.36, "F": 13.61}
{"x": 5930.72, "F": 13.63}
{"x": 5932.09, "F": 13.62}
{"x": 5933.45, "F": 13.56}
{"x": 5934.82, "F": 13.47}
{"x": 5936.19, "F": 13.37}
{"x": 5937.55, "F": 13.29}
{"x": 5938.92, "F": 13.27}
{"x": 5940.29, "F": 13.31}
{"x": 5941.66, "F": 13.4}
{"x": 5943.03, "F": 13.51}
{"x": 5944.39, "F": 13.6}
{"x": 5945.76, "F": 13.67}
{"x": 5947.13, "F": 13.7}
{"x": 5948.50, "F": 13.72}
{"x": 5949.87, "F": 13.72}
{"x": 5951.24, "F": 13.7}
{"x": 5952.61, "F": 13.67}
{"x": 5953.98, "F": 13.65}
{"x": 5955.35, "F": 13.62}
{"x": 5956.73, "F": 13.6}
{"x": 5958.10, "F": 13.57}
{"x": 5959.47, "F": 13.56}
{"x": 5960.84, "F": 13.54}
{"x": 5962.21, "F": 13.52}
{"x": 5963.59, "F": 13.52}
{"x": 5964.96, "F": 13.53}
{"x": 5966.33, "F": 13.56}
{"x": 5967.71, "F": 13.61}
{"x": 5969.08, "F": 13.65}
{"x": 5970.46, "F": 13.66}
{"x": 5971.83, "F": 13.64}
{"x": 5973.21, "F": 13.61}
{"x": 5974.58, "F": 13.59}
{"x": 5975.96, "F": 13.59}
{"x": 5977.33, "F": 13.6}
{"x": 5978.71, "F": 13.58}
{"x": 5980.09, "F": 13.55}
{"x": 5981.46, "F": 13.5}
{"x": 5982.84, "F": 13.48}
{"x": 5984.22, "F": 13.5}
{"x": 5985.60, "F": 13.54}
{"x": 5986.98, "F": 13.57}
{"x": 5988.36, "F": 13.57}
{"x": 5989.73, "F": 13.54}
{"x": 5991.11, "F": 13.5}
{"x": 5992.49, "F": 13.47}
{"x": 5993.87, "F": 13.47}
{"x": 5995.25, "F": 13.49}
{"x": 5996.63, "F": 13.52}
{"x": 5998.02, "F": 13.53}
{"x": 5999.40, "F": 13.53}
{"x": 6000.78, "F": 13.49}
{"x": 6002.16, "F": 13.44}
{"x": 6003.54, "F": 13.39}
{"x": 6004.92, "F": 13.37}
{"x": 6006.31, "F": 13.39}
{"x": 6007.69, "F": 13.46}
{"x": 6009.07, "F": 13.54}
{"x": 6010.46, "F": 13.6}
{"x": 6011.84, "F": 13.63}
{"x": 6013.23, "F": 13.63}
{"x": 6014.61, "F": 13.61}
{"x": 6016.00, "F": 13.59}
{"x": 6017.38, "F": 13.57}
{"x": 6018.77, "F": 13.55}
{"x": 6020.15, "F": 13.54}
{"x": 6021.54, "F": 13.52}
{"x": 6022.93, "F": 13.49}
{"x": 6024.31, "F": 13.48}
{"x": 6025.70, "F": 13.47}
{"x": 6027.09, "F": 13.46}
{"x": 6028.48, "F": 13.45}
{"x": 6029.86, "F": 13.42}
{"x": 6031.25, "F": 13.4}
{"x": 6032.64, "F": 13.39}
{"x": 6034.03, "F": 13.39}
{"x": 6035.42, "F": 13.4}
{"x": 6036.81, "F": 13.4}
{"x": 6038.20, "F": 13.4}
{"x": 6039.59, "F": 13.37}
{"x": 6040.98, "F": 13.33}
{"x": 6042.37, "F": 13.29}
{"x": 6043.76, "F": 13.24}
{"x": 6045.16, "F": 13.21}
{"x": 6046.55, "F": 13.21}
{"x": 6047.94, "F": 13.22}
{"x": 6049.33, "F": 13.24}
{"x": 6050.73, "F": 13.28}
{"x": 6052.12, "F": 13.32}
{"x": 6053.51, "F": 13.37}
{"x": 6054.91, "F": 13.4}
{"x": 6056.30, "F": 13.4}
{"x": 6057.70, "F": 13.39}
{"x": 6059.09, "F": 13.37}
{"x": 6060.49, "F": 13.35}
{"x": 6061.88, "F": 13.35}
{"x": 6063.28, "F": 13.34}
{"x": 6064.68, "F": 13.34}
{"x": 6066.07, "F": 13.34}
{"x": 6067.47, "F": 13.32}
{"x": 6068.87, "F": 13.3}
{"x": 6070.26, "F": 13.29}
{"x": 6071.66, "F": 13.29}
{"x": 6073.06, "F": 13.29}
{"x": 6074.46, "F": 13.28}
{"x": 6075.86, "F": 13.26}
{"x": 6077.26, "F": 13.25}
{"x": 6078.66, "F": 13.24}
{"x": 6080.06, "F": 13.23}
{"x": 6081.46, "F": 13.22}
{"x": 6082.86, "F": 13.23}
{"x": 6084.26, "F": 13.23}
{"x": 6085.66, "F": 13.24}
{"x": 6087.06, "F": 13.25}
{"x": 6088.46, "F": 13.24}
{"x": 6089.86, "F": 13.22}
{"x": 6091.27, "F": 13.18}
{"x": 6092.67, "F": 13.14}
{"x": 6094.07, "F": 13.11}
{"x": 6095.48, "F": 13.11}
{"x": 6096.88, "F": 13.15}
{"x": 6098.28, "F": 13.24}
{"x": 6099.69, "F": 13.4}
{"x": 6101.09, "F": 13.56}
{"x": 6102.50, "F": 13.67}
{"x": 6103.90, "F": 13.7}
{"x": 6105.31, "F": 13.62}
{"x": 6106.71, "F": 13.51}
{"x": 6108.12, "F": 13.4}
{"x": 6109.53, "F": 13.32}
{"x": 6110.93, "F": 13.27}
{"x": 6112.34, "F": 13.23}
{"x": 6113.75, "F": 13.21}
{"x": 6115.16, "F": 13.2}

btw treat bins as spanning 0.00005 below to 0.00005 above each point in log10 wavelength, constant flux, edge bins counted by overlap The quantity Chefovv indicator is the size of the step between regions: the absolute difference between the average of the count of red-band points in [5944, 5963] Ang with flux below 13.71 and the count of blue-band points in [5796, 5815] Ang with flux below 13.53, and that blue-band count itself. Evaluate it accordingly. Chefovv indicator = 6.0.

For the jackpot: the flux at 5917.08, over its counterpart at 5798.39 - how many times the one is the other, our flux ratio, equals 0.98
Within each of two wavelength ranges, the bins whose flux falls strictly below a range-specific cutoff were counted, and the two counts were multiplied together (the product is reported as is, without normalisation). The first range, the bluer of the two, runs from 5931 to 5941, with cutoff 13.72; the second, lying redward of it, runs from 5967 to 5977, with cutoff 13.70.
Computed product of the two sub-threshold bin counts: 49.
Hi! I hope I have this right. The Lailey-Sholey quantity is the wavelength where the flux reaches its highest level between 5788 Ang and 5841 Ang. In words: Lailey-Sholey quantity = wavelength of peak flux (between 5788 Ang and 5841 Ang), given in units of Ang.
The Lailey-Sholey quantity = 5805.07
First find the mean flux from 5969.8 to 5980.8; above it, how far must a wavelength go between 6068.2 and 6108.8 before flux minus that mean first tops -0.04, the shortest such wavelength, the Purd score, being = 6102.50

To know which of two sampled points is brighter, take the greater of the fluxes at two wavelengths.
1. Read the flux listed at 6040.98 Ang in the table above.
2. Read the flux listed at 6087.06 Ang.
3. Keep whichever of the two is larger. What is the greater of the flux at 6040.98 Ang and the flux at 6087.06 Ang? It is 13.3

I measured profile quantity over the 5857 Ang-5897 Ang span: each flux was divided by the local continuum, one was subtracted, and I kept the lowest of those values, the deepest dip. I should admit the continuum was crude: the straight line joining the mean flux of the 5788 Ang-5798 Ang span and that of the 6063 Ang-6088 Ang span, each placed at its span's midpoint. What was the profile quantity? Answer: -0.016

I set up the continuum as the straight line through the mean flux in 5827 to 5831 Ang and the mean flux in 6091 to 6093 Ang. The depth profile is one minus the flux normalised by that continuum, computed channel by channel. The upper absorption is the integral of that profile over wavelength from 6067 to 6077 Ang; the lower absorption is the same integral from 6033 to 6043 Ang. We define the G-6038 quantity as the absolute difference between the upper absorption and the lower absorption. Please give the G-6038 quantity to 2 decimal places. 0.03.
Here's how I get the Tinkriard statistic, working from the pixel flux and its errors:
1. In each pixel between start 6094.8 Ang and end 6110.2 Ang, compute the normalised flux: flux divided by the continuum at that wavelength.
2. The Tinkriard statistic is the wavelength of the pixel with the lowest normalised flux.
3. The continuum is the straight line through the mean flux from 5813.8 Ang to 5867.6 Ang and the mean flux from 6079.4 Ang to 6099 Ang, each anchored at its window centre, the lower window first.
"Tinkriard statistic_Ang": 6095.48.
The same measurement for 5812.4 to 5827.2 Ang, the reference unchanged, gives 5813.10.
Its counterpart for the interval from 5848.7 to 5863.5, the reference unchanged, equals 5849.35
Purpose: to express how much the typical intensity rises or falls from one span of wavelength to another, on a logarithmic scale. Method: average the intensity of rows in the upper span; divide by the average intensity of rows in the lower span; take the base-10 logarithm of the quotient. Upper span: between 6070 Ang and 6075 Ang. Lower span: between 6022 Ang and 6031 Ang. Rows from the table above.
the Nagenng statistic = -0.006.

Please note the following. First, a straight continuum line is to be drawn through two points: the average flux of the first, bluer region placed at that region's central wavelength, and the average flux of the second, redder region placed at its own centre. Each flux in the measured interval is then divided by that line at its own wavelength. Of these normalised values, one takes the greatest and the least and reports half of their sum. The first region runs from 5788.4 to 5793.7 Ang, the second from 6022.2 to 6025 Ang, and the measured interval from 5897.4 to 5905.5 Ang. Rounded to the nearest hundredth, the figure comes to 1.00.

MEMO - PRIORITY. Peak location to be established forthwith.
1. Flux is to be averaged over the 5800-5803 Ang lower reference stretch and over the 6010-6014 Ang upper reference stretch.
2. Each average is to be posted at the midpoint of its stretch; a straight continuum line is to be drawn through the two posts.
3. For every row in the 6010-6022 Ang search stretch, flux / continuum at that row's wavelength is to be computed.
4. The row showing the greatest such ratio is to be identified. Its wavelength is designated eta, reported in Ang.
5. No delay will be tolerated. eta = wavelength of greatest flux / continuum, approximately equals 6013.23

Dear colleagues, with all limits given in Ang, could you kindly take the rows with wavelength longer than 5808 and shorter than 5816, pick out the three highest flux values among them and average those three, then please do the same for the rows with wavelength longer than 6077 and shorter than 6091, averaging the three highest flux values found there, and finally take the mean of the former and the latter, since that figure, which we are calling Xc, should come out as 13.5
